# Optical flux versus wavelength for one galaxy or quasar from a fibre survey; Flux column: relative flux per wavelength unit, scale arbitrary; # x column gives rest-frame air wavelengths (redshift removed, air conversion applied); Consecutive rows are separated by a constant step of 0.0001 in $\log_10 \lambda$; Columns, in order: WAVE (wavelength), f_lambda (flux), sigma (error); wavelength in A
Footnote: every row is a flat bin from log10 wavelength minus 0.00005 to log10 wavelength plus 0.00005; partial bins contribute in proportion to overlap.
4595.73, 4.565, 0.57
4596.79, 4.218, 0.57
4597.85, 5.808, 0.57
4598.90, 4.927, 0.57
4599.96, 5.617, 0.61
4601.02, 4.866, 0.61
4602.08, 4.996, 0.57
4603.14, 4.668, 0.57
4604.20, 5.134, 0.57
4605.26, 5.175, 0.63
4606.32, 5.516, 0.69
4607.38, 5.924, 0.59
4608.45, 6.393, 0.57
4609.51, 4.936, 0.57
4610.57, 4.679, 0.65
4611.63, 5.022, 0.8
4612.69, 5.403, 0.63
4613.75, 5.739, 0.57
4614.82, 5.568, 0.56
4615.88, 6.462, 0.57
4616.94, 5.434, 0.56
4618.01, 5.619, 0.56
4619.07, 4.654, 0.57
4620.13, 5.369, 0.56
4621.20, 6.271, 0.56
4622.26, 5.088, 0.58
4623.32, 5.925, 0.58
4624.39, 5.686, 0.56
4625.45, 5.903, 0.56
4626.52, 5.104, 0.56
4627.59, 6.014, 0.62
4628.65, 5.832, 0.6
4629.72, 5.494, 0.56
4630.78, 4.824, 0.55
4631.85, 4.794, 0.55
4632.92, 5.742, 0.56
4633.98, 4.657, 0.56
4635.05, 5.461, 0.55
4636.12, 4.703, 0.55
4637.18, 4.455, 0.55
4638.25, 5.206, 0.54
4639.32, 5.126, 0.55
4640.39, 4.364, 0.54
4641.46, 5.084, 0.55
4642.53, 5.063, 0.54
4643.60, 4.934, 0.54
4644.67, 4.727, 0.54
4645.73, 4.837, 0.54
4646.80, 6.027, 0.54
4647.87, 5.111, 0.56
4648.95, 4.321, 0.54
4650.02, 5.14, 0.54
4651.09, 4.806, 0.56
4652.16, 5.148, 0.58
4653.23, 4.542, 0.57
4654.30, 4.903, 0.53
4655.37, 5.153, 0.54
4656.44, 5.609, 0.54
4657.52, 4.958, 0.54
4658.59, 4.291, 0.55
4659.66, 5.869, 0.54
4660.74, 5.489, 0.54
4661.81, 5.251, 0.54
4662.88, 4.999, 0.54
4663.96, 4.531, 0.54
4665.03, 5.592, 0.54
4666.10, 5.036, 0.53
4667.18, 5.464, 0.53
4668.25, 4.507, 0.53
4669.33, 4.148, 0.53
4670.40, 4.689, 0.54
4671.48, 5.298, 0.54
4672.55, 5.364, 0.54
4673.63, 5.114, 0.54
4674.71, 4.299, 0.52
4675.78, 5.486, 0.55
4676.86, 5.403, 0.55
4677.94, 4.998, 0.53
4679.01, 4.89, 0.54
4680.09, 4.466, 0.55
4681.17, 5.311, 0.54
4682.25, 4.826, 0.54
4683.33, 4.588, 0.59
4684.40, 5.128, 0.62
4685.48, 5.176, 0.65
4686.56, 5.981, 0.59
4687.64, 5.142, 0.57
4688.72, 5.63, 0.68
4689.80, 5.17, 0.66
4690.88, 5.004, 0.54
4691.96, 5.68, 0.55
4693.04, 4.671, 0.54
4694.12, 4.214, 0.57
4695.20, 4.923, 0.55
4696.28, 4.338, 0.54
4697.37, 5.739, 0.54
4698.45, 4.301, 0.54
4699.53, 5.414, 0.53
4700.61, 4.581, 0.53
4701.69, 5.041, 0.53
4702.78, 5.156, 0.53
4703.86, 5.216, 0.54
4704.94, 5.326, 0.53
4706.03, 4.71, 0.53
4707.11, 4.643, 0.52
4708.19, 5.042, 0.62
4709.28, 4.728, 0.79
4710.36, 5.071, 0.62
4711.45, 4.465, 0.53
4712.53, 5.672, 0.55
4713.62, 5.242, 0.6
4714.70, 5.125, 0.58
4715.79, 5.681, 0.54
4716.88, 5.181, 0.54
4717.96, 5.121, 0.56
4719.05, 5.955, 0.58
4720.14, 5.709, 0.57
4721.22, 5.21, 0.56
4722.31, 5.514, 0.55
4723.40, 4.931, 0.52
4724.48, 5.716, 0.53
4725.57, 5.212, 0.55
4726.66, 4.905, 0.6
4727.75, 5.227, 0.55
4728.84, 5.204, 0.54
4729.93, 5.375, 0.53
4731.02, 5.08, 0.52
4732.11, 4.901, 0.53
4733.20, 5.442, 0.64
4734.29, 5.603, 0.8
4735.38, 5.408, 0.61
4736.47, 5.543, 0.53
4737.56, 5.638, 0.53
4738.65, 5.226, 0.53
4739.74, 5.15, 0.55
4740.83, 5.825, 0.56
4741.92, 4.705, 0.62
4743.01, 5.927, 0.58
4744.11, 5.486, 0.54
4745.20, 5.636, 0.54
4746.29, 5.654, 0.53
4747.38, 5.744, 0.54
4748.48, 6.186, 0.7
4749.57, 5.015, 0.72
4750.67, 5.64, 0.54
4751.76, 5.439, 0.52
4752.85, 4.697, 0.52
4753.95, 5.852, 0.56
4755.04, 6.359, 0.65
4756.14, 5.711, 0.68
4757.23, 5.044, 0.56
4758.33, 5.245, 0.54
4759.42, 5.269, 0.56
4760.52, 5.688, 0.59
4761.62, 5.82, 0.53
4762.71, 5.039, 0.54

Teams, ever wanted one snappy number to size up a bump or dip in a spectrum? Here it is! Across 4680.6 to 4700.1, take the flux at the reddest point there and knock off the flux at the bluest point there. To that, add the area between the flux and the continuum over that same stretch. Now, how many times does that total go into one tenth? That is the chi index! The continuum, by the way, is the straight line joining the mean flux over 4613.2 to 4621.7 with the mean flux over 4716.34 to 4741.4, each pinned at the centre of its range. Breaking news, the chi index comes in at -0.014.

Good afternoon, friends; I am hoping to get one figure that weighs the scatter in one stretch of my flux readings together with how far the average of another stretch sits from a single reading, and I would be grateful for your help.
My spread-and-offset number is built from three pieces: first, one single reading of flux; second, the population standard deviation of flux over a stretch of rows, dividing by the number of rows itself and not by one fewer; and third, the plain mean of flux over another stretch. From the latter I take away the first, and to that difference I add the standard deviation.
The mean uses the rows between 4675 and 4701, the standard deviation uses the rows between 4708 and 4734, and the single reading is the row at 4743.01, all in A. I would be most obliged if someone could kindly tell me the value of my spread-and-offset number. -0.5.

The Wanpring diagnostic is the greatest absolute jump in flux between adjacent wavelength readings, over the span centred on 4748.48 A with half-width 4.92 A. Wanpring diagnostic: 1.17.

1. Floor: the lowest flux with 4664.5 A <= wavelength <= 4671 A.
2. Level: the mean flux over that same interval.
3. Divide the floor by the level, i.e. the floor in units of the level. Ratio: 0.845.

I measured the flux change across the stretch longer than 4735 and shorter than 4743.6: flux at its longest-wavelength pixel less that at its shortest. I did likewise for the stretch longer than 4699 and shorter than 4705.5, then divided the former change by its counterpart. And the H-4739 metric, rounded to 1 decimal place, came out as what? -5.9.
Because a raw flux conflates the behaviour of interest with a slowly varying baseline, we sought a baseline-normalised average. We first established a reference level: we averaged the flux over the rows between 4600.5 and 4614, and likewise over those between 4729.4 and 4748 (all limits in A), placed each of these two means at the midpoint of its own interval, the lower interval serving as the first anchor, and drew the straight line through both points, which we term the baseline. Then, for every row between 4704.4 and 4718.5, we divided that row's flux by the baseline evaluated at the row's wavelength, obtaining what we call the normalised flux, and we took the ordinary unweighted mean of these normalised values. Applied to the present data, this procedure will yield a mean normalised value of 0.94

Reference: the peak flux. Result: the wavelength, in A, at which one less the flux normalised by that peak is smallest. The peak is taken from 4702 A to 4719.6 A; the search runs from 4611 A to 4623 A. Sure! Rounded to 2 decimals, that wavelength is 4615.88 A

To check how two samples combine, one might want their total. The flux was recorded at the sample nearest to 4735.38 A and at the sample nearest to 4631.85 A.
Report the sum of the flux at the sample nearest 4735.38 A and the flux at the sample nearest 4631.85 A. 10.2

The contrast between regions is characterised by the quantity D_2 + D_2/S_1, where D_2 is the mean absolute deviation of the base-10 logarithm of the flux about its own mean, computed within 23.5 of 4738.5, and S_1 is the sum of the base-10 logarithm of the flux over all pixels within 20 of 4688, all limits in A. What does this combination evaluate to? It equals 0.0259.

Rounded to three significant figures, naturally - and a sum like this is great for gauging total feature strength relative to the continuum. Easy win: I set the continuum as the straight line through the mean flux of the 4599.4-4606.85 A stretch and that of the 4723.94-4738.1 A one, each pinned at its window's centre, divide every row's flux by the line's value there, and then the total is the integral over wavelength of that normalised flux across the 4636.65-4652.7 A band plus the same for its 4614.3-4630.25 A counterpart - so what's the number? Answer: 32.7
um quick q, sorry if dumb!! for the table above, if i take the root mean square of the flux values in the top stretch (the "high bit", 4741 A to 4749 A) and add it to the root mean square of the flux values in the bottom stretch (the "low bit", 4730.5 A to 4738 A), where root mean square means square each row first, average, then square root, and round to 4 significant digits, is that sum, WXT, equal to 11.02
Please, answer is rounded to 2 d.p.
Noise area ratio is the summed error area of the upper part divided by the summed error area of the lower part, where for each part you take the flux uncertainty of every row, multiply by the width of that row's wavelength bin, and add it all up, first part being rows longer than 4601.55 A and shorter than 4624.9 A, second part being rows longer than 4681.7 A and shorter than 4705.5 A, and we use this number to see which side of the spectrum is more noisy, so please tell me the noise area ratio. 0.97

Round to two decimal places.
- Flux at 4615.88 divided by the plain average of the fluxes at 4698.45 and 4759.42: 1.35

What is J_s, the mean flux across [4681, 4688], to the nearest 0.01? 5.16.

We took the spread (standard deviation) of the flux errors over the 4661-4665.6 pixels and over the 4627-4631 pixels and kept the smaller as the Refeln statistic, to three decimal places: 0.000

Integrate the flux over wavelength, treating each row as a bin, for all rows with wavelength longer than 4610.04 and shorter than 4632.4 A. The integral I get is 122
